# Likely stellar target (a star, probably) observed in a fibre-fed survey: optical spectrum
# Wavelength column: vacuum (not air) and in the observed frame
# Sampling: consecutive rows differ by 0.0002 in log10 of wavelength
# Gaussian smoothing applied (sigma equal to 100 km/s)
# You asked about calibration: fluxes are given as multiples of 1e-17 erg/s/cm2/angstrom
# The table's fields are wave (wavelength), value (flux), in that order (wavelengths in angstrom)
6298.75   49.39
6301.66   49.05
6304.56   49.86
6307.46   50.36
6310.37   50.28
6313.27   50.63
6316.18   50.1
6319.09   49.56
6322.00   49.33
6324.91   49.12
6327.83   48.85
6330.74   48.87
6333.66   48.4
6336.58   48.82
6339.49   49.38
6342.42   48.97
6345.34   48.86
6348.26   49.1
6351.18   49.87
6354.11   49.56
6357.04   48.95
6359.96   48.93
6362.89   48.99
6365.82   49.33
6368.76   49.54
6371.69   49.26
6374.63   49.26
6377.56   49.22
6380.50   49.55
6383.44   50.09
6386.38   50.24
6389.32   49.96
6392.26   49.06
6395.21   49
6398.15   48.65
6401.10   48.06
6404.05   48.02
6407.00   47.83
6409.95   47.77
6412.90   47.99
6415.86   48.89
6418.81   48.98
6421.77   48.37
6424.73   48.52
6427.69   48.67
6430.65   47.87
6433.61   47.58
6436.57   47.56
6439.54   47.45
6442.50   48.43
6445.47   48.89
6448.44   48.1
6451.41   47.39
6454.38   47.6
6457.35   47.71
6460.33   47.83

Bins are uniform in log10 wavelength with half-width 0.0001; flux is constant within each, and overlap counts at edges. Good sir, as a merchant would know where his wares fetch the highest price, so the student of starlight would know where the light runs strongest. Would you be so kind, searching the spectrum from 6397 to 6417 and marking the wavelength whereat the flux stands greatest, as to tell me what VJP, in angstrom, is 6415.86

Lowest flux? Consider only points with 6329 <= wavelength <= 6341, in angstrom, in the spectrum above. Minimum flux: 48.4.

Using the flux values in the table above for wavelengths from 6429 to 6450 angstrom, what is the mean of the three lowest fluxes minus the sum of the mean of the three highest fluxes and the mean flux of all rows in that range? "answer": -48.9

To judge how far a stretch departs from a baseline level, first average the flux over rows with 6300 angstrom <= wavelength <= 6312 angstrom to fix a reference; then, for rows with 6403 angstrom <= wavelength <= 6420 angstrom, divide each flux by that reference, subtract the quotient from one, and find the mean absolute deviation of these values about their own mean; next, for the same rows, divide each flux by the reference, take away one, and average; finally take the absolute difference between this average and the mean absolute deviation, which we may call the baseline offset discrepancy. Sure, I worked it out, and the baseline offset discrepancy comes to 0.042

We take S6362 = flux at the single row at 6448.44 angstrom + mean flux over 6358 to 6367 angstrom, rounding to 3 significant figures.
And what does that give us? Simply 97.2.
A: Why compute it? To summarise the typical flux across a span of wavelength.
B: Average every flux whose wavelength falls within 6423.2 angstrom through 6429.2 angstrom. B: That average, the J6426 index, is 48.6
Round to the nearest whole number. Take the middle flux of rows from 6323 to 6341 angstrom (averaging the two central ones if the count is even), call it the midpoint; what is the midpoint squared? 2387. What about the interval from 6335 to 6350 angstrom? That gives 2398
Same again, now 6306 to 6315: 2536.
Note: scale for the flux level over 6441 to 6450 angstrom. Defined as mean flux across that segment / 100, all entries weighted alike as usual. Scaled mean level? 0.485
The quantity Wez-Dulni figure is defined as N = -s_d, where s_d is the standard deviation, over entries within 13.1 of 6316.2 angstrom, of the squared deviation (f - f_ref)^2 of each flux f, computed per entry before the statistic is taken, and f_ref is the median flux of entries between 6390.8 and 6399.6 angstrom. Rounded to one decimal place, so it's -0.9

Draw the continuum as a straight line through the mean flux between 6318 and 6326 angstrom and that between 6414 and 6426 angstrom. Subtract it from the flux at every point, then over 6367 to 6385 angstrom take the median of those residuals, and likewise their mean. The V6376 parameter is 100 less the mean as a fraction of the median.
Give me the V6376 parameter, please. 98.7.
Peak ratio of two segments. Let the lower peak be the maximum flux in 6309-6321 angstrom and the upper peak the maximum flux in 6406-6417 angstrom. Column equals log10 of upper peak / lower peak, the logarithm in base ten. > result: -0.015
